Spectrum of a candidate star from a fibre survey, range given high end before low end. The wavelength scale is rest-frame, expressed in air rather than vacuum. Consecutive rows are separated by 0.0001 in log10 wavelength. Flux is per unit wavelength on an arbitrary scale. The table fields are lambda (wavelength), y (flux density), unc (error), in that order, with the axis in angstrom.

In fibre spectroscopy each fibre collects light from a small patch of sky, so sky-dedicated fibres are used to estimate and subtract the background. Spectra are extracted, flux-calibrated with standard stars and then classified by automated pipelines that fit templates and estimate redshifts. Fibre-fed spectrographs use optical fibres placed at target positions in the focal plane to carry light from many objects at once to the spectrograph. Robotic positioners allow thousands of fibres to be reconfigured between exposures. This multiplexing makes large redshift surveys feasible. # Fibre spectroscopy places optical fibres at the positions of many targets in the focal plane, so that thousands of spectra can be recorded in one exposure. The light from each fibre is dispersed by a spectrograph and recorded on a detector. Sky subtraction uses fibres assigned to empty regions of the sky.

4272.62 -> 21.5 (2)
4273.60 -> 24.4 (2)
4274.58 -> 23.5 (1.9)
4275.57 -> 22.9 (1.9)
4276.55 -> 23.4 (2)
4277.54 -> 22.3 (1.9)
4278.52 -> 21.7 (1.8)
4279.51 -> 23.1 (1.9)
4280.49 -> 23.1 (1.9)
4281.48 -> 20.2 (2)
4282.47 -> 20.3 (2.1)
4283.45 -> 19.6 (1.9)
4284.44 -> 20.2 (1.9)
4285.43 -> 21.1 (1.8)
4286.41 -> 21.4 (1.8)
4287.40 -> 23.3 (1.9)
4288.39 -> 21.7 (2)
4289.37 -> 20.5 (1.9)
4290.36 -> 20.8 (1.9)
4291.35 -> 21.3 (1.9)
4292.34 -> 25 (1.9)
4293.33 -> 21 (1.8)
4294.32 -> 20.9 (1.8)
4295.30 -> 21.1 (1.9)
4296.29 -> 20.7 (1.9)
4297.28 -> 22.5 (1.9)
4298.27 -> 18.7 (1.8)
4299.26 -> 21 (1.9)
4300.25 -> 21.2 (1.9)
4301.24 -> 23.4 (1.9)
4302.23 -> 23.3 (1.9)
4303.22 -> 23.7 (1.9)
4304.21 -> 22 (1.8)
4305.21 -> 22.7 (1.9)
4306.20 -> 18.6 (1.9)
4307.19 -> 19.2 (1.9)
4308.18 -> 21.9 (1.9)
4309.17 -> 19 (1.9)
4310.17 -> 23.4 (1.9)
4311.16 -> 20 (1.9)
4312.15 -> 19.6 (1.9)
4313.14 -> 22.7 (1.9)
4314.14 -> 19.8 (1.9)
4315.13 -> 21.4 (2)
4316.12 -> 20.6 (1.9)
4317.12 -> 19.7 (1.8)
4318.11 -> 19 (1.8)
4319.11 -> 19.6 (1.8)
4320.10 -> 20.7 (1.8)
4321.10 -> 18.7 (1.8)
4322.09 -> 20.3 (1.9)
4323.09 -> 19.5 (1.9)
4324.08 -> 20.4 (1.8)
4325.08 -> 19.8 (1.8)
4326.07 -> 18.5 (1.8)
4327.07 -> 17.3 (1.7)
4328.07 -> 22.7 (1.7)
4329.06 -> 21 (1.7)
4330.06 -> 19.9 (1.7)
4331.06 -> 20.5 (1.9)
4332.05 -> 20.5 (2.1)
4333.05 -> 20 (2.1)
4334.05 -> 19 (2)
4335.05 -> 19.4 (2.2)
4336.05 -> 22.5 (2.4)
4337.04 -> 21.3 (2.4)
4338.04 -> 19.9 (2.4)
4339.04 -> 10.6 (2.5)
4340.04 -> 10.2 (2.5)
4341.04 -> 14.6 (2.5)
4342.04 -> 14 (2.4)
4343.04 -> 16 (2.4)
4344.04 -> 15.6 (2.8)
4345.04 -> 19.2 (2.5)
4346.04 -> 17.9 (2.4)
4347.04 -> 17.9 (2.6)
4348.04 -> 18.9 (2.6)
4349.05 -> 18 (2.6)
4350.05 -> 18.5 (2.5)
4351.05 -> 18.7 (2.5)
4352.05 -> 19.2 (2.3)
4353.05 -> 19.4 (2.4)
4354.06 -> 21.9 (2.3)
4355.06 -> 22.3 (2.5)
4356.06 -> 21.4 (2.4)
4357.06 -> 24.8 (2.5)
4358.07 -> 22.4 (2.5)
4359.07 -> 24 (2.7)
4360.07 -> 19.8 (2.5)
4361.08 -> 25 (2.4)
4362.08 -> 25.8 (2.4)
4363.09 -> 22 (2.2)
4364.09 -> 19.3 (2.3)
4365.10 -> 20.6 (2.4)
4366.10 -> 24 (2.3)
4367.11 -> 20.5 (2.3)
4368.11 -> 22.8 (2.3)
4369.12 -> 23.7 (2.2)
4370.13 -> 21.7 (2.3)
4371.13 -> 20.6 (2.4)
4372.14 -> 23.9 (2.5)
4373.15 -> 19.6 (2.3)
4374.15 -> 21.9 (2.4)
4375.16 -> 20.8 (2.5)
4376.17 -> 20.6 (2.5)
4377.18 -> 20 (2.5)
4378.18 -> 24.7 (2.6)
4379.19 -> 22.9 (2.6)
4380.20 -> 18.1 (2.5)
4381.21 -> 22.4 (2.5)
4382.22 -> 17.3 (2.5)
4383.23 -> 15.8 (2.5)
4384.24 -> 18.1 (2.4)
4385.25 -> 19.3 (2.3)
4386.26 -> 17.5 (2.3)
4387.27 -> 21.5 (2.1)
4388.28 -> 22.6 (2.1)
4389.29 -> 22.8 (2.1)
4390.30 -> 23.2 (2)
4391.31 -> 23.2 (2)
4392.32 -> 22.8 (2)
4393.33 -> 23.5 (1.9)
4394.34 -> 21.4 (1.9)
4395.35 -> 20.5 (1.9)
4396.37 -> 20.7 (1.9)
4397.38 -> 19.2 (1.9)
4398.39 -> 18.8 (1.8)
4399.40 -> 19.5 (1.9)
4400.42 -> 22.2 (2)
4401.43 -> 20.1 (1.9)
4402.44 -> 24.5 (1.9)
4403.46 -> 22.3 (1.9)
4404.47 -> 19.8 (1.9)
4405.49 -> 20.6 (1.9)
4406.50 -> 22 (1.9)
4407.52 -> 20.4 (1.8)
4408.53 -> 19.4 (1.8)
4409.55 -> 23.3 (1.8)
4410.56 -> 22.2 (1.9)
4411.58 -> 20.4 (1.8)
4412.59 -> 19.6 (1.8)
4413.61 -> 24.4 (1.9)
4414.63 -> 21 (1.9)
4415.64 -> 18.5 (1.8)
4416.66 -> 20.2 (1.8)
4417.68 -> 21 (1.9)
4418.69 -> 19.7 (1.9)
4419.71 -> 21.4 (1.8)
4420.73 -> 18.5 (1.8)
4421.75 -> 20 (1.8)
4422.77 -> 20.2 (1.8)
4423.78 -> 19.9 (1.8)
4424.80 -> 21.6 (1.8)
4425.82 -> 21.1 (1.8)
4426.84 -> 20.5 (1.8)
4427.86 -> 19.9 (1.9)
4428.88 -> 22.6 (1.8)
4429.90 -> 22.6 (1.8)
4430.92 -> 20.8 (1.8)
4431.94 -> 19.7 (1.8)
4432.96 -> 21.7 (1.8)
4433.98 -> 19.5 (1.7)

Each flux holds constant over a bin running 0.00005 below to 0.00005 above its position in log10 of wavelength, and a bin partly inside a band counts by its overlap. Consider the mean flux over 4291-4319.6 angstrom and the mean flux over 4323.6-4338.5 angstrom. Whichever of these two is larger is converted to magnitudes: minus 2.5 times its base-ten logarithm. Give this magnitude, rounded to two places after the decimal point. -3.31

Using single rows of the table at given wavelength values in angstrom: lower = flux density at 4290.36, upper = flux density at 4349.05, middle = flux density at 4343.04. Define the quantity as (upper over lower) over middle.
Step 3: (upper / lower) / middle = 0.054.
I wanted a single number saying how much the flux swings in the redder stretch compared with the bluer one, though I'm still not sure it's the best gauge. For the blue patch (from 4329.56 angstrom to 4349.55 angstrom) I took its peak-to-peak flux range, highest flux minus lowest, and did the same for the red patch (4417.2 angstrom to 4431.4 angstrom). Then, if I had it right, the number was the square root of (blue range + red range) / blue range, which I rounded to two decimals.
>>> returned 1.15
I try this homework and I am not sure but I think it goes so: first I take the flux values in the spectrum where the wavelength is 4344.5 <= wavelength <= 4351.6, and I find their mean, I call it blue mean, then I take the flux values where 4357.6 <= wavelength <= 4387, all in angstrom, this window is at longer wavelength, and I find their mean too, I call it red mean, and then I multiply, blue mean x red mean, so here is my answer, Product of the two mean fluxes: 391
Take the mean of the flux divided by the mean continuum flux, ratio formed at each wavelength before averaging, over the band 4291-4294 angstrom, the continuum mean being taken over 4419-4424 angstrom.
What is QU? 1.12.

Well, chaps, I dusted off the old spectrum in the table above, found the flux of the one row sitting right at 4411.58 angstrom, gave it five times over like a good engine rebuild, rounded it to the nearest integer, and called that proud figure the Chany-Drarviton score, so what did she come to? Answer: 102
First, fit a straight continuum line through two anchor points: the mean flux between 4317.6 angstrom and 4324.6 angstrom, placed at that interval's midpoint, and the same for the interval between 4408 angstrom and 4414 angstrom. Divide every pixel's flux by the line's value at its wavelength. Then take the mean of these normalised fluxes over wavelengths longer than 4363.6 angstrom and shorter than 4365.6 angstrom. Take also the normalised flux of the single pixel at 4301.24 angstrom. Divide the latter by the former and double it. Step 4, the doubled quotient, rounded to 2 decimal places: 2.50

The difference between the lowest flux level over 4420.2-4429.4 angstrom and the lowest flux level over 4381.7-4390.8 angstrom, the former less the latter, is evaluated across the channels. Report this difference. 2.7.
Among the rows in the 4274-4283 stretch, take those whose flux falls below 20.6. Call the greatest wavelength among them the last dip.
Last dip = 4282.47 angstrom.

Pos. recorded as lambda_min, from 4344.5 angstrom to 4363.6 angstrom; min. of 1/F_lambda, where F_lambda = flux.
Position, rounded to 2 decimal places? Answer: 4362.08 angstrom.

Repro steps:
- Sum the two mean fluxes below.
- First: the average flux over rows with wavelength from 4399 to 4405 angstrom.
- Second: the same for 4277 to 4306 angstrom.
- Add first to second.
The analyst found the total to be 43.0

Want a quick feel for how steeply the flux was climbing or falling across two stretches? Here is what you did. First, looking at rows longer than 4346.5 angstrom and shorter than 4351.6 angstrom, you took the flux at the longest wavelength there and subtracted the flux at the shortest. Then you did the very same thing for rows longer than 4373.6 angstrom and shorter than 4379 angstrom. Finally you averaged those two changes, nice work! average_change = 1.8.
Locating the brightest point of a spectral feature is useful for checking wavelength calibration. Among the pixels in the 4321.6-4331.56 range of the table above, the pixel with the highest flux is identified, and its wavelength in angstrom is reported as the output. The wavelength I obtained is 4328.07 angstrom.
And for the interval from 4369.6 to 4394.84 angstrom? 4378.18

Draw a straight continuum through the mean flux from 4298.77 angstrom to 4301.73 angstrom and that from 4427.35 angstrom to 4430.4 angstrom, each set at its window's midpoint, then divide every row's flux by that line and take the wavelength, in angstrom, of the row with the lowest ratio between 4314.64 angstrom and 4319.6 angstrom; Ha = 4318.11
